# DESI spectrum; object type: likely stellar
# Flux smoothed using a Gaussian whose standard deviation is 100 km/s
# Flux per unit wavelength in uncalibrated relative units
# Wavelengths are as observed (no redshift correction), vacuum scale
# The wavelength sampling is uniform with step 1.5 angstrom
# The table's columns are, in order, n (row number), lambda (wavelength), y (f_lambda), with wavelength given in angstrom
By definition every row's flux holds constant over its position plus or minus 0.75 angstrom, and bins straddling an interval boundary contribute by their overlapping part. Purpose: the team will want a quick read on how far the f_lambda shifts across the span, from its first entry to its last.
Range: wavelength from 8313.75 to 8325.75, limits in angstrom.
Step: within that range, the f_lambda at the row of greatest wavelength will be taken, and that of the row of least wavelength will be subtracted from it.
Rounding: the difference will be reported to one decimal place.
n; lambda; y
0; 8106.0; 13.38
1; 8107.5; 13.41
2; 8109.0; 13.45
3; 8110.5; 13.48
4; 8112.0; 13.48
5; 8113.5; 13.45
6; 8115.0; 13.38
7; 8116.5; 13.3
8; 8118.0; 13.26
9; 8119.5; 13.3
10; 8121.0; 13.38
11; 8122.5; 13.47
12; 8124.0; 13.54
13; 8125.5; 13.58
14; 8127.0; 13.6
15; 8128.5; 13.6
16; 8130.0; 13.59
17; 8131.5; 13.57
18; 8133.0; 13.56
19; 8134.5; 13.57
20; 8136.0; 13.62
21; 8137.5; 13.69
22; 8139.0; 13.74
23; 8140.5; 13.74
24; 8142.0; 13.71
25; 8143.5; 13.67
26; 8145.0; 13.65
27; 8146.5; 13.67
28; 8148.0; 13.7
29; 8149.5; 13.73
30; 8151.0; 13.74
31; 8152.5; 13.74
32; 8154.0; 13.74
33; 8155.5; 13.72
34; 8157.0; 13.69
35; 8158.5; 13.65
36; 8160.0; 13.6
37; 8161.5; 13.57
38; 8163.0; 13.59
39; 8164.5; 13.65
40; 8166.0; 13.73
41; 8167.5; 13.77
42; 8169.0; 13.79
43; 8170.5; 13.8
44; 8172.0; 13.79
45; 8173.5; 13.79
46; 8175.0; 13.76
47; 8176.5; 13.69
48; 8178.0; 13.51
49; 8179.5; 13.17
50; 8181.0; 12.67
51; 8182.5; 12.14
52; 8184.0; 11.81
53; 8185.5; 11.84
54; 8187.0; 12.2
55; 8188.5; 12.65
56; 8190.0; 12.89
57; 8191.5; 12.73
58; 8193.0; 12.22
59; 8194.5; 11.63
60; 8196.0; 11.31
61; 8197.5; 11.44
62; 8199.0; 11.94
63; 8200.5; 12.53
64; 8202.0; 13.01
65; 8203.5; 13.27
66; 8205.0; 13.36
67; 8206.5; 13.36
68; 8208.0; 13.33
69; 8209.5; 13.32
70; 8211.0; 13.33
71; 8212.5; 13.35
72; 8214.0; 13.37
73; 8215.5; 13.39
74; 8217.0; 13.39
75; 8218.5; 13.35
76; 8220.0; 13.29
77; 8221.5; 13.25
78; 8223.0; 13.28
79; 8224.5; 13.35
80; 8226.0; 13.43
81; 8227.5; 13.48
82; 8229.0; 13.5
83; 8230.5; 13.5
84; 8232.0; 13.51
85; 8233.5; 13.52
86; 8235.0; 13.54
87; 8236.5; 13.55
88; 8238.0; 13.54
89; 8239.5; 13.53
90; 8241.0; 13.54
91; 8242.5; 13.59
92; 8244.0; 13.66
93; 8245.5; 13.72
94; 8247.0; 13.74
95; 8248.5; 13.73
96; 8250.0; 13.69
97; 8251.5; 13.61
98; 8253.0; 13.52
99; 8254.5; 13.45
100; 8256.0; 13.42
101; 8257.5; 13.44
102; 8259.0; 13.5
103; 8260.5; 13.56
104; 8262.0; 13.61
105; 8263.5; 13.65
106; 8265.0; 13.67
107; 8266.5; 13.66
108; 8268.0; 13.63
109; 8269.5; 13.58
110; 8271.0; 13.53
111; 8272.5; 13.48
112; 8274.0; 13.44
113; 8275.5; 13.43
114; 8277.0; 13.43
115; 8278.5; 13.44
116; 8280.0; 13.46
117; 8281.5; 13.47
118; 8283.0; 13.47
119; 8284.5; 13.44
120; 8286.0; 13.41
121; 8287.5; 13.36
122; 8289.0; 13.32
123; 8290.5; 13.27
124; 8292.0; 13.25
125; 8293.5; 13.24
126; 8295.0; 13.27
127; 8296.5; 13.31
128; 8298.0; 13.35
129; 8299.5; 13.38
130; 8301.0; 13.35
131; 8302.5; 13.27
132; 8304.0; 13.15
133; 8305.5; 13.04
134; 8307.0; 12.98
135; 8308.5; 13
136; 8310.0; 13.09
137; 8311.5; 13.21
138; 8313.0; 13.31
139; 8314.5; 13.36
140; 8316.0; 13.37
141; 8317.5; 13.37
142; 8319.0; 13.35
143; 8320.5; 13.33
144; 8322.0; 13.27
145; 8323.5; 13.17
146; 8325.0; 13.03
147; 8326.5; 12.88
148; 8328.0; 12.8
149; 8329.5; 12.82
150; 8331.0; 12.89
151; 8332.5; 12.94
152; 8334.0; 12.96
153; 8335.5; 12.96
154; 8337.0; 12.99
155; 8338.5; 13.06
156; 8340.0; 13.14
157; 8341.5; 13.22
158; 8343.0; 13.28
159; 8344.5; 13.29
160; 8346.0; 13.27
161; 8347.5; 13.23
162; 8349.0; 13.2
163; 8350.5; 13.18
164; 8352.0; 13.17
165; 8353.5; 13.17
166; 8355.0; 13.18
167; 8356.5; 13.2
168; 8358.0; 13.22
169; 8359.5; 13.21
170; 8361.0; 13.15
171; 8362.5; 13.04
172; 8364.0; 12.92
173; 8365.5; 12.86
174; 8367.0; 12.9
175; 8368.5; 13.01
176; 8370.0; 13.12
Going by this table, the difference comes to -0.3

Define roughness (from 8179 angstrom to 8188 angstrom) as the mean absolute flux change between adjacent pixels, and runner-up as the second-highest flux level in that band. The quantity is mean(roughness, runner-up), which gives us 6.5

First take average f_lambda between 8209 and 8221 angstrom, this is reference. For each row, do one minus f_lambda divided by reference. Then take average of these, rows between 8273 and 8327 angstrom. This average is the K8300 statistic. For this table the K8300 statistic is 0.00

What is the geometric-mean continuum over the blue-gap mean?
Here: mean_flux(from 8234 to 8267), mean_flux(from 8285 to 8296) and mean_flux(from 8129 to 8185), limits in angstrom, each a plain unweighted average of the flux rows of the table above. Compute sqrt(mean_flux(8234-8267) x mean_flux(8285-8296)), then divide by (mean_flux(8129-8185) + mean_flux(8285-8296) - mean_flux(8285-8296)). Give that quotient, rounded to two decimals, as 0.99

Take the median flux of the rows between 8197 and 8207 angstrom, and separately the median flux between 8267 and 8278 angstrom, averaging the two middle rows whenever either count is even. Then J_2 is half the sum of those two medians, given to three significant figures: 13.2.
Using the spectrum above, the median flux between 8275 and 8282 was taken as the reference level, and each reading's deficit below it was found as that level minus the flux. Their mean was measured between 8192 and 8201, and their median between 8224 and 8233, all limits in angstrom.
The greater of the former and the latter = 1.59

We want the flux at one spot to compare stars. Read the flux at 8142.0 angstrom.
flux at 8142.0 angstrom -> 13.71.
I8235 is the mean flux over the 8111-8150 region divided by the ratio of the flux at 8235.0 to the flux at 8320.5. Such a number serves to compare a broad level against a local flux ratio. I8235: 13.3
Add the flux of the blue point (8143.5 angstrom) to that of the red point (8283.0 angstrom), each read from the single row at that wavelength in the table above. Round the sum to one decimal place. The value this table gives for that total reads 27.1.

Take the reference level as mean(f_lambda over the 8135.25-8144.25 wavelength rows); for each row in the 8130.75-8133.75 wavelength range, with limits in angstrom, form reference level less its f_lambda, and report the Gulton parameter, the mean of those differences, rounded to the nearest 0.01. 0.13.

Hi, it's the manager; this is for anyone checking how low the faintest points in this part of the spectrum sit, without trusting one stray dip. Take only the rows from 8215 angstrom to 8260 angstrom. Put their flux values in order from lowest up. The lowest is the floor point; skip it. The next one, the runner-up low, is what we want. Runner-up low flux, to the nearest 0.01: 13.28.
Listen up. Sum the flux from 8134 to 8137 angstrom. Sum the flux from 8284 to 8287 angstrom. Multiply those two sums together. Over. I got 730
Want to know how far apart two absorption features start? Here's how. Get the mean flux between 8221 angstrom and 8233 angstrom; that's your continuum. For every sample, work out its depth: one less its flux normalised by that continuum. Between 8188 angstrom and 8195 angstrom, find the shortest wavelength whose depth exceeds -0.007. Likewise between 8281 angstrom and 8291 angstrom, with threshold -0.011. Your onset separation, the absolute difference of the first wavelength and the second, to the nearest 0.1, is 93.0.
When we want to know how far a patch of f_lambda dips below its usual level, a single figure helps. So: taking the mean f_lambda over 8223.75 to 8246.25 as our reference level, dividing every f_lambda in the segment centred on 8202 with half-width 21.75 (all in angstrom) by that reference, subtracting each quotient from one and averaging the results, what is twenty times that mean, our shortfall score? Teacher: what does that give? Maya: 1.2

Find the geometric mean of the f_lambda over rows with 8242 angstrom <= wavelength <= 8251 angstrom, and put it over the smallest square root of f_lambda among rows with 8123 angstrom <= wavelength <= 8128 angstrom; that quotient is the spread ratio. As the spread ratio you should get 3.72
